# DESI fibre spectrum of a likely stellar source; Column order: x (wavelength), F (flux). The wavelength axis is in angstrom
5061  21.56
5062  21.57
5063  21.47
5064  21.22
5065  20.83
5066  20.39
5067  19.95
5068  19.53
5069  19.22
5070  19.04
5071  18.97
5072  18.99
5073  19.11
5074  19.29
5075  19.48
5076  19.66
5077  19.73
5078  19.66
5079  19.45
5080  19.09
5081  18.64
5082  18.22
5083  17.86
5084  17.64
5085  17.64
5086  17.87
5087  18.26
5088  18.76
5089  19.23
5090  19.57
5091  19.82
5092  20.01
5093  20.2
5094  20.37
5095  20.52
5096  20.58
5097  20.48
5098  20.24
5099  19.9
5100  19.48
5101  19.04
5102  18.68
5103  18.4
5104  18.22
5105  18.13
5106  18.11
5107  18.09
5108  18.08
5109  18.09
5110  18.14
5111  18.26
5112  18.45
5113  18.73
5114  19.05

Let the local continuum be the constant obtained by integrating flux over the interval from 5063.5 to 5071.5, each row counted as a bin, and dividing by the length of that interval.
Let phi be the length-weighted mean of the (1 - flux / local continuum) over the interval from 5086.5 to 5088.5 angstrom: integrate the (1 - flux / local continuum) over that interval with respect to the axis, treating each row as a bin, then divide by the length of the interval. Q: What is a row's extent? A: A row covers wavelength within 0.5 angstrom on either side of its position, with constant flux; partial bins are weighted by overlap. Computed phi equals 0.07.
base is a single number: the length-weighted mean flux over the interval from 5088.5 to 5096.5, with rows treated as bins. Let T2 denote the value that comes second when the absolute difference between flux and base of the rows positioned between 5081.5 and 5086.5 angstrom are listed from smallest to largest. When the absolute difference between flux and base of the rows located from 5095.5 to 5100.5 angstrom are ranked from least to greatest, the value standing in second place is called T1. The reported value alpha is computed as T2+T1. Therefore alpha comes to 2.4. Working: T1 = 0.2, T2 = 2.2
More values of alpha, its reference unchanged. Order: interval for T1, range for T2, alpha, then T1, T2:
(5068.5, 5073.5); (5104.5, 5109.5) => 2.9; 0.9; 1.9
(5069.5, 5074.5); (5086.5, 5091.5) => 1.4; 0.9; 0.5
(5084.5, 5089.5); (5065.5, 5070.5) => 1.6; 1.3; 0.4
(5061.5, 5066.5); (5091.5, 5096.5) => 1.0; 0.8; 0.2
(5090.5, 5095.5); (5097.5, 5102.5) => 0.4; 0.2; 0.2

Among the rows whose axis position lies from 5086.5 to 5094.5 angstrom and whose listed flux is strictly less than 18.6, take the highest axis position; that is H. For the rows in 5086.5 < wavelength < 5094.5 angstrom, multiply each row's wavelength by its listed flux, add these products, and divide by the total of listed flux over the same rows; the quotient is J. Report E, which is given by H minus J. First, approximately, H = 5087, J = 5090.6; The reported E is -3.6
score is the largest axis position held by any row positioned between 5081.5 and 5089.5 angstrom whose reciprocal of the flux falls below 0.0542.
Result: 5089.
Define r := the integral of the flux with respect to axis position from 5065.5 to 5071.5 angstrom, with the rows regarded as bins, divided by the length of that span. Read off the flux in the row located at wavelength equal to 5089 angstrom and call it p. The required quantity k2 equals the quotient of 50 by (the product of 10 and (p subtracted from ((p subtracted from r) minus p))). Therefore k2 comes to -0.131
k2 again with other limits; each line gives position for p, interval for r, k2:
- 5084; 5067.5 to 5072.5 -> -0.148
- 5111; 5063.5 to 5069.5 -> -0.145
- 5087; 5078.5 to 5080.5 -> -0.141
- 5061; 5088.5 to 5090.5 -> -0.110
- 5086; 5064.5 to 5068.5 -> -0.150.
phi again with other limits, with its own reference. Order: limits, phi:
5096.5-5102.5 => 0.01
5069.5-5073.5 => 0.04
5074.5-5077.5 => 0.01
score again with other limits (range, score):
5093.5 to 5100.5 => 5100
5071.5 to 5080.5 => 5080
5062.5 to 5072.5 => 5072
